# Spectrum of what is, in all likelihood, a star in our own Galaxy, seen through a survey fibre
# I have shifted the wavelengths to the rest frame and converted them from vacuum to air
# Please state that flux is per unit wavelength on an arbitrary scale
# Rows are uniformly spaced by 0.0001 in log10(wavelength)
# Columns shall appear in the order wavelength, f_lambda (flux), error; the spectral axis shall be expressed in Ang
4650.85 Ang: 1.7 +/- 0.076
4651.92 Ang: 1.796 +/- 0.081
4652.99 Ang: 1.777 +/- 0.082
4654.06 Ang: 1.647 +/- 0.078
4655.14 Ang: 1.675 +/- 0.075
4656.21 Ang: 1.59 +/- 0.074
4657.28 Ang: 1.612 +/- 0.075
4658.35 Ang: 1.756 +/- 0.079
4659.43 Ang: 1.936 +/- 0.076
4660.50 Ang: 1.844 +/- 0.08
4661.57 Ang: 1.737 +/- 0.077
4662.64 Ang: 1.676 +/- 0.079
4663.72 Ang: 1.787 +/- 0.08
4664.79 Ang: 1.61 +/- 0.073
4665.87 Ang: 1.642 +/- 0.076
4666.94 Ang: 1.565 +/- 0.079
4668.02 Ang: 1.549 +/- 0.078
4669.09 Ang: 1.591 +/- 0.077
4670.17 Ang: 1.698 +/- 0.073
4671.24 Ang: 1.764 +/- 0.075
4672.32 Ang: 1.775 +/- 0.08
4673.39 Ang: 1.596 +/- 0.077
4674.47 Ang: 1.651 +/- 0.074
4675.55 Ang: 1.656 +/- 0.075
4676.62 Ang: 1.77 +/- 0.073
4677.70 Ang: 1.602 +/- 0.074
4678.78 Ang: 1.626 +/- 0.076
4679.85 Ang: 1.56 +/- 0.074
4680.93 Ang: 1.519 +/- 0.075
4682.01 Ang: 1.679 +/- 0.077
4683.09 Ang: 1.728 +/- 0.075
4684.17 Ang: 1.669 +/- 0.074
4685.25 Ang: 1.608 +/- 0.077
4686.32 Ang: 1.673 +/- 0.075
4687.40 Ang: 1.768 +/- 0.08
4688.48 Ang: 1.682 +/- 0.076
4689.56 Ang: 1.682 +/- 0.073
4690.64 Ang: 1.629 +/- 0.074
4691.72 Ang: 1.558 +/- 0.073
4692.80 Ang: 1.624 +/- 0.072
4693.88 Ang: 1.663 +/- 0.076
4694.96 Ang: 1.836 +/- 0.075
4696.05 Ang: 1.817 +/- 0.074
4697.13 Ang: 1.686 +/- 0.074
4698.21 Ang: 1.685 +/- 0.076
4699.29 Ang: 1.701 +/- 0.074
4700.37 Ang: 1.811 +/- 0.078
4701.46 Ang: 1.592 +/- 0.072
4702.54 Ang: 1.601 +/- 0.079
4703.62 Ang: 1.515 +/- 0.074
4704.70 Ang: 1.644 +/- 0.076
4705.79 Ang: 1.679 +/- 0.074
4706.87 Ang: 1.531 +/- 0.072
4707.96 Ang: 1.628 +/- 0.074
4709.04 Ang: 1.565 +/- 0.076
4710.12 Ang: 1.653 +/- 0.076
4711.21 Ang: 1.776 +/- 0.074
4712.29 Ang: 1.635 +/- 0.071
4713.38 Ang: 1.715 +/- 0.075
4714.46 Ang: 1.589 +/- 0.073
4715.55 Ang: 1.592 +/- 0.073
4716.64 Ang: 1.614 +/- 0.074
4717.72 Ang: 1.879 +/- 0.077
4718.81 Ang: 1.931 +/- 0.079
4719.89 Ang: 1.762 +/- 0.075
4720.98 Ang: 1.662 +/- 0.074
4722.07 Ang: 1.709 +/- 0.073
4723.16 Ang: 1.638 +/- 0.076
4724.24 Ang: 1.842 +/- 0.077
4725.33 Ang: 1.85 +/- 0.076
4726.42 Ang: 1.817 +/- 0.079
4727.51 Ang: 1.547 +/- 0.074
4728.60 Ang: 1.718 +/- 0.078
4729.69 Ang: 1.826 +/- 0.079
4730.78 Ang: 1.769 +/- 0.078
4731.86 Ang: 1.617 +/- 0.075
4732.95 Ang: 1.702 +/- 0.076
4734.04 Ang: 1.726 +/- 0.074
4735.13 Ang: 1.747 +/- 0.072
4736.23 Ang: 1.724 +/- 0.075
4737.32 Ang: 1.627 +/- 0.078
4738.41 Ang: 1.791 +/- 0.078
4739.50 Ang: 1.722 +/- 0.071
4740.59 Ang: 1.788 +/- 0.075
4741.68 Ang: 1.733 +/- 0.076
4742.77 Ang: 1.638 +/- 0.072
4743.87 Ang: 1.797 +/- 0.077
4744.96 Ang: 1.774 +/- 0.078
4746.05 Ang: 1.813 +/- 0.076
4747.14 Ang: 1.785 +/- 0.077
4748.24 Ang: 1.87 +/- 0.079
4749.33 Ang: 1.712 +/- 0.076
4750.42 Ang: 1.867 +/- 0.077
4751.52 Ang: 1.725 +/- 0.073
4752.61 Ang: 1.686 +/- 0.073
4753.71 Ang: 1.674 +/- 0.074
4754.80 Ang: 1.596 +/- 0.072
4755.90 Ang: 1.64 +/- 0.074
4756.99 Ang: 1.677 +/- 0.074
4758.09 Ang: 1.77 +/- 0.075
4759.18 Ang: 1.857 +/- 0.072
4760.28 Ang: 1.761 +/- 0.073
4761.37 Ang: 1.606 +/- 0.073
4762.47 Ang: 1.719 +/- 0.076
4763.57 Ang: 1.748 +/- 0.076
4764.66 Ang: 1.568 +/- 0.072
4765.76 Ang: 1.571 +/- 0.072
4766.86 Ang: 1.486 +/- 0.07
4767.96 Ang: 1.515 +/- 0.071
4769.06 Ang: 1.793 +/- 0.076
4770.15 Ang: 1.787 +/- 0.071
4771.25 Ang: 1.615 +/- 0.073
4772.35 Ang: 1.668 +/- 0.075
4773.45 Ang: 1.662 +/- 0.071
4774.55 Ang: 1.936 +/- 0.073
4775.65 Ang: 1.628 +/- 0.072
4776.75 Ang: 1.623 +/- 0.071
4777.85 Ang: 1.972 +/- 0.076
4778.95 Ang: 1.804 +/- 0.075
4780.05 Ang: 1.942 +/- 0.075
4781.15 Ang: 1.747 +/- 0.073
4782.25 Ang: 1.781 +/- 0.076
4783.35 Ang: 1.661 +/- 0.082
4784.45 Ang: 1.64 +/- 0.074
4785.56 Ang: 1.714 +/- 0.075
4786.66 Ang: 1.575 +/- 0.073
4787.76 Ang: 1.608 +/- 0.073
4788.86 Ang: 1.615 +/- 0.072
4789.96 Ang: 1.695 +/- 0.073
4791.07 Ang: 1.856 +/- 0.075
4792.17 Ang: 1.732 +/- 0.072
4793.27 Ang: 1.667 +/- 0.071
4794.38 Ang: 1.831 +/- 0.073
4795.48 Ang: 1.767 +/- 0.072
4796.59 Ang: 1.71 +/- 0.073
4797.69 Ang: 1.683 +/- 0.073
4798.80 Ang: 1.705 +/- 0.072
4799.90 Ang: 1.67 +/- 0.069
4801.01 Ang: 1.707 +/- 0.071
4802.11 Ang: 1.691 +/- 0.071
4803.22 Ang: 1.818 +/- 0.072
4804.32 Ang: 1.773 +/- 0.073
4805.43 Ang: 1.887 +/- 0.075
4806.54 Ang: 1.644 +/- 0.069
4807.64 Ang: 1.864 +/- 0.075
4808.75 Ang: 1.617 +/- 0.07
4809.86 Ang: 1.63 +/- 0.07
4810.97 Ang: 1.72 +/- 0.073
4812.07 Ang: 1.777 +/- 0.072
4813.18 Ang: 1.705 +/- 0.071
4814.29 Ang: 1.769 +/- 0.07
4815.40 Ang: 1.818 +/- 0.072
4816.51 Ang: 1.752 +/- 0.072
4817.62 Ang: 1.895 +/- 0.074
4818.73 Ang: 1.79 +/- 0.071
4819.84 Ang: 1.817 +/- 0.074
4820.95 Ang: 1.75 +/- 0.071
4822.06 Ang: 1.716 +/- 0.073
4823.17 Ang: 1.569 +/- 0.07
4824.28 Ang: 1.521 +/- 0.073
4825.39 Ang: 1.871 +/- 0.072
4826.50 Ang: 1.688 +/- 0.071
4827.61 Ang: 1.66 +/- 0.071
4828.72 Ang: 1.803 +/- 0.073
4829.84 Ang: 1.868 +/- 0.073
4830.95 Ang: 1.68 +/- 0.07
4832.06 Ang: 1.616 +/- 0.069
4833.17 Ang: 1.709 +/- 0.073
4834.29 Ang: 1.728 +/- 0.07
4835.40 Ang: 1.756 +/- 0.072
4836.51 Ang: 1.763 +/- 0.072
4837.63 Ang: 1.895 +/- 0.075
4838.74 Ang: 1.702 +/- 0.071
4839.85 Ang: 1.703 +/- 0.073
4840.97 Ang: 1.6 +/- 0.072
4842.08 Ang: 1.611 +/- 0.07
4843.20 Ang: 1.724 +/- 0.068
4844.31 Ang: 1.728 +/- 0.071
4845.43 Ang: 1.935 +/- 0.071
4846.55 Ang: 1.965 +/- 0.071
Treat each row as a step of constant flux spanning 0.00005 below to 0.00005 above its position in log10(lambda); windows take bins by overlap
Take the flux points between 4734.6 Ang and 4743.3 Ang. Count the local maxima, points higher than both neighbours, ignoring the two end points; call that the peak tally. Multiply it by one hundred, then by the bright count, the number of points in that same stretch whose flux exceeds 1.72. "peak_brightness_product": 1200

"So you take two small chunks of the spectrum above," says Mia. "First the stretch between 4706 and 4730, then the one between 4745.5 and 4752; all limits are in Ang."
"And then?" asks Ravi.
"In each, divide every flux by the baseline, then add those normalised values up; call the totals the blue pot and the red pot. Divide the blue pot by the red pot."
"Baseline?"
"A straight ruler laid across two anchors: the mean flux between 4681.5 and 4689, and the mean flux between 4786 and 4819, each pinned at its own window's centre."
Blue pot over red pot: 3.5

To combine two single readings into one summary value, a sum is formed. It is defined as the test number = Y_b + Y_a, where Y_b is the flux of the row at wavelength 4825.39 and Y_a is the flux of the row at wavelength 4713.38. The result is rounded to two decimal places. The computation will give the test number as 3.59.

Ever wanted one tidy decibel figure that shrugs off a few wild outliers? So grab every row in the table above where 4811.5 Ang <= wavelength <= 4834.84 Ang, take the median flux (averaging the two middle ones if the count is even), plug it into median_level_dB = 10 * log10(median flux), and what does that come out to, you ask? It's 2.43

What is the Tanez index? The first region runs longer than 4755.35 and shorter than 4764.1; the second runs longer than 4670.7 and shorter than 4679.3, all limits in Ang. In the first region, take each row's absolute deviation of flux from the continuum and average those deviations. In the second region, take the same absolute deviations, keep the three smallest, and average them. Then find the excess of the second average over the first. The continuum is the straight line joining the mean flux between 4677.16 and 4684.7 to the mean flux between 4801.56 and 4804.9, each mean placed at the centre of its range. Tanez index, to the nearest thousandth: -0.047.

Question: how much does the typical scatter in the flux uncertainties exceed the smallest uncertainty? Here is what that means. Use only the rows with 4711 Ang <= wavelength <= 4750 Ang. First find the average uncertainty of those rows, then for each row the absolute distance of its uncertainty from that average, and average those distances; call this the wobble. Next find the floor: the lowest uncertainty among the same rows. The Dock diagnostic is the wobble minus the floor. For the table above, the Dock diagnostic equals -0.0691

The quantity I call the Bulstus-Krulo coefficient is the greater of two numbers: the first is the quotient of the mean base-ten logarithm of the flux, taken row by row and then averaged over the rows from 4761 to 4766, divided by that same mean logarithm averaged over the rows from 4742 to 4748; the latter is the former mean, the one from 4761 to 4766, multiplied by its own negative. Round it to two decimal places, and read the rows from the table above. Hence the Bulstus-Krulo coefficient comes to 0.88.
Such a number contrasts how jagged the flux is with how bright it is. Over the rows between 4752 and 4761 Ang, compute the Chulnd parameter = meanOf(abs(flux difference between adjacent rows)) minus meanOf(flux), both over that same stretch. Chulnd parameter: -1.64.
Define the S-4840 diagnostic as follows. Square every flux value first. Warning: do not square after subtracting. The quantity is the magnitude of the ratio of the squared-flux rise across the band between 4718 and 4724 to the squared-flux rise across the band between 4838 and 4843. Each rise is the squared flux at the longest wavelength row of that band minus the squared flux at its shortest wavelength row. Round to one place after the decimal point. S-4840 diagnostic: 3.5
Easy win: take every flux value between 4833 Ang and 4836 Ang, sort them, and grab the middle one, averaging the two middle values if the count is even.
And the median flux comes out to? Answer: 1.73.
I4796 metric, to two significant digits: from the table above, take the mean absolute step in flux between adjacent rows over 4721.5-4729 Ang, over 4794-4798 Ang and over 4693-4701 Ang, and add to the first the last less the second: 0.15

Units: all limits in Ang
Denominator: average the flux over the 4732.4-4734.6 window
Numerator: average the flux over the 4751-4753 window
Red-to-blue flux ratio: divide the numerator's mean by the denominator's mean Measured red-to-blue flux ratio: 1.00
